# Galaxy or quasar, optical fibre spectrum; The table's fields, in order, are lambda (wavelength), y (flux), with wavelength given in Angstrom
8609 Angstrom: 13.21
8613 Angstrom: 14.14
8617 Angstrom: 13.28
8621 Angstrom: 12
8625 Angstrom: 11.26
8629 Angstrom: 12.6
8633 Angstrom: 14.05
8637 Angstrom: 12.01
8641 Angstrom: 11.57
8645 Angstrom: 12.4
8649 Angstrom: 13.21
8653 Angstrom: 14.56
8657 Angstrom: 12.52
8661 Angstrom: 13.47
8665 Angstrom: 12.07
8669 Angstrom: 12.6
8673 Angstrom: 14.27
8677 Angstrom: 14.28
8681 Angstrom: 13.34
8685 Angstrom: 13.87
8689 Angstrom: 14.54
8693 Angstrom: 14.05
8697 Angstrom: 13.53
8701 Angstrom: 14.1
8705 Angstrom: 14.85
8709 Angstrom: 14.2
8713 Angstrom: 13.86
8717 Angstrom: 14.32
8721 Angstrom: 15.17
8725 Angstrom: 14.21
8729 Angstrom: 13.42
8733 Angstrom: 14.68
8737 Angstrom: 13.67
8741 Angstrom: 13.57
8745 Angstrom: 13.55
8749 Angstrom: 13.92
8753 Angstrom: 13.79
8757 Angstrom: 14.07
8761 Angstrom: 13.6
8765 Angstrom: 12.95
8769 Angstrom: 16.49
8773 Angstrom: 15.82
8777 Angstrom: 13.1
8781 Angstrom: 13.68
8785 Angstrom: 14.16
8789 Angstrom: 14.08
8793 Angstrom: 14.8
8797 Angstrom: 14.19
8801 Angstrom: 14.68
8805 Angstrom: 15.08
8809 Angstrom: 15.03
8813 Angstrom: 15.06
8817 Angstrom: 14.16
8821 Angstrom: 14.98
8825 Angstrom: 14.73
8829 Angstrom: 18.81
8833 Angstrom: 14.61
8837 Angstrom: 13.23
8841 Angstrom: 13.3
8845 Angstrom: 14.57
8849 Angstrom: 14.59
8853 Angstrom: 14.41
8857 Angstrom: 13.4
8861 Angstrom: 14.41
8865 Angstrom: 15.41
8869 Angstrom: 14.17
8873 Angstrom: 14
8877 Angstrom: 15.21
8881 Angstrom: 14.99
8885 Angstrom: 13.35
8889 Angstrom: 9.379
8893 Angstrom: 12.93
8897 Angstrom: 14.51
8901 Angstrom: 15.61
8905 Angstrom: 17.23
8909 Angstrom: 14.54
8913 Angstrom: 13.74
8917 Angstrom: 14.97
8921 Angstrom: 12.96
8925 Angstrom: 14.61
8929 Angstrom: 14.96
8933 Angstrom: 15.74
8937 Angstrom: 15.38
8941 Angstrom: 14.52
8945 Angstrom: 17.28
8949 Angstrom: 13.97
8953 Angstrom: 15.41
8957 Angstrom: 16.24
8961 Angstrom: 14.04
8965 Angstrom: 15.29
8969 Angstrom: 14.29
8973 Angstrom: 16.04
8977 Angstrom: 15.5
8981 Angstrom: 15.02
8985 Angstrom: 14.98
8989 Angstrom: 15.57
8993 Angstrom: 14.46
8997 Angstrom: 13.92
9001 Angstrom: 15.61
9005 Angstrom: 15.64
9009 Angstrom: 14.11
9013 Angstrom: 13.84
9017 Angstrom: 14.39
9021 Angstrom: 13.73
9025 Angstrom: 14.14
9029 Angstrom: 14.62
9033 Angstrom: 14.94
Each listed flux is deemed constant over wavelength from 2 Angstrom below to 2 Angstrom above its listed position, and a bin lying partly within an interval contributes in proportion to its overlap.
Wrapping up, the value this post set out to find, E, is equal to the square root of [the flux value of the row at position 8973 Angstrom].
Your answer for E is 4.00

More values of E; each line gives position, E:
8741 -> 3.68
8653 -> 3.82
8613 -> 3.76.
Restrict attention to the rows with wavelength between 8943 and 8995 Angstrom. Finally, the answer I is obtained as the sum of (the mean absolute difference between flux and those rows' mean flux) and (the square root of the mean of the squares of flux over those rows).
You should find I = 16.0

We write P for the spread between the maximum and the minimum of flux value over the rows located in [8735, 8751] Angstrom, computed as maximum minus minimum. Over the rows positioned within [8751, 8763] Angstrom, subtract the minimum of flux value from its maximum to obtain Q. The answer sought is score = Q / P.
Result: 1.3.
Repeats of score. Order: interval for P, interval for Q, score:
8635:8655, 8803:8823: 0.3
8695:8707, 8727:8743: 1.0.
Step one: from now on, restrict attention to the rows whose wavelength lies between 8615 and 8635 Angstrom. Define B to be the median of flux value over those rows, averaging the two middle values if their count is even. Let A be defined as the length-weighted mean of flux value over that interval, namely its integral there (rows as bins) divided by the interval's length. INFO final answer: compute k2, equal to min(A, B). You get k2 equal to 12.6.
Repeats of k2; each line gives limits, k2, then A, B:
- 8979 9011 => 14.9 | 14.9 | 15.0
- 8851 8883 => 14.4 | 14.5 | 14.4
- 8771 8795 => 14.1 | 14.3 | 14.1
